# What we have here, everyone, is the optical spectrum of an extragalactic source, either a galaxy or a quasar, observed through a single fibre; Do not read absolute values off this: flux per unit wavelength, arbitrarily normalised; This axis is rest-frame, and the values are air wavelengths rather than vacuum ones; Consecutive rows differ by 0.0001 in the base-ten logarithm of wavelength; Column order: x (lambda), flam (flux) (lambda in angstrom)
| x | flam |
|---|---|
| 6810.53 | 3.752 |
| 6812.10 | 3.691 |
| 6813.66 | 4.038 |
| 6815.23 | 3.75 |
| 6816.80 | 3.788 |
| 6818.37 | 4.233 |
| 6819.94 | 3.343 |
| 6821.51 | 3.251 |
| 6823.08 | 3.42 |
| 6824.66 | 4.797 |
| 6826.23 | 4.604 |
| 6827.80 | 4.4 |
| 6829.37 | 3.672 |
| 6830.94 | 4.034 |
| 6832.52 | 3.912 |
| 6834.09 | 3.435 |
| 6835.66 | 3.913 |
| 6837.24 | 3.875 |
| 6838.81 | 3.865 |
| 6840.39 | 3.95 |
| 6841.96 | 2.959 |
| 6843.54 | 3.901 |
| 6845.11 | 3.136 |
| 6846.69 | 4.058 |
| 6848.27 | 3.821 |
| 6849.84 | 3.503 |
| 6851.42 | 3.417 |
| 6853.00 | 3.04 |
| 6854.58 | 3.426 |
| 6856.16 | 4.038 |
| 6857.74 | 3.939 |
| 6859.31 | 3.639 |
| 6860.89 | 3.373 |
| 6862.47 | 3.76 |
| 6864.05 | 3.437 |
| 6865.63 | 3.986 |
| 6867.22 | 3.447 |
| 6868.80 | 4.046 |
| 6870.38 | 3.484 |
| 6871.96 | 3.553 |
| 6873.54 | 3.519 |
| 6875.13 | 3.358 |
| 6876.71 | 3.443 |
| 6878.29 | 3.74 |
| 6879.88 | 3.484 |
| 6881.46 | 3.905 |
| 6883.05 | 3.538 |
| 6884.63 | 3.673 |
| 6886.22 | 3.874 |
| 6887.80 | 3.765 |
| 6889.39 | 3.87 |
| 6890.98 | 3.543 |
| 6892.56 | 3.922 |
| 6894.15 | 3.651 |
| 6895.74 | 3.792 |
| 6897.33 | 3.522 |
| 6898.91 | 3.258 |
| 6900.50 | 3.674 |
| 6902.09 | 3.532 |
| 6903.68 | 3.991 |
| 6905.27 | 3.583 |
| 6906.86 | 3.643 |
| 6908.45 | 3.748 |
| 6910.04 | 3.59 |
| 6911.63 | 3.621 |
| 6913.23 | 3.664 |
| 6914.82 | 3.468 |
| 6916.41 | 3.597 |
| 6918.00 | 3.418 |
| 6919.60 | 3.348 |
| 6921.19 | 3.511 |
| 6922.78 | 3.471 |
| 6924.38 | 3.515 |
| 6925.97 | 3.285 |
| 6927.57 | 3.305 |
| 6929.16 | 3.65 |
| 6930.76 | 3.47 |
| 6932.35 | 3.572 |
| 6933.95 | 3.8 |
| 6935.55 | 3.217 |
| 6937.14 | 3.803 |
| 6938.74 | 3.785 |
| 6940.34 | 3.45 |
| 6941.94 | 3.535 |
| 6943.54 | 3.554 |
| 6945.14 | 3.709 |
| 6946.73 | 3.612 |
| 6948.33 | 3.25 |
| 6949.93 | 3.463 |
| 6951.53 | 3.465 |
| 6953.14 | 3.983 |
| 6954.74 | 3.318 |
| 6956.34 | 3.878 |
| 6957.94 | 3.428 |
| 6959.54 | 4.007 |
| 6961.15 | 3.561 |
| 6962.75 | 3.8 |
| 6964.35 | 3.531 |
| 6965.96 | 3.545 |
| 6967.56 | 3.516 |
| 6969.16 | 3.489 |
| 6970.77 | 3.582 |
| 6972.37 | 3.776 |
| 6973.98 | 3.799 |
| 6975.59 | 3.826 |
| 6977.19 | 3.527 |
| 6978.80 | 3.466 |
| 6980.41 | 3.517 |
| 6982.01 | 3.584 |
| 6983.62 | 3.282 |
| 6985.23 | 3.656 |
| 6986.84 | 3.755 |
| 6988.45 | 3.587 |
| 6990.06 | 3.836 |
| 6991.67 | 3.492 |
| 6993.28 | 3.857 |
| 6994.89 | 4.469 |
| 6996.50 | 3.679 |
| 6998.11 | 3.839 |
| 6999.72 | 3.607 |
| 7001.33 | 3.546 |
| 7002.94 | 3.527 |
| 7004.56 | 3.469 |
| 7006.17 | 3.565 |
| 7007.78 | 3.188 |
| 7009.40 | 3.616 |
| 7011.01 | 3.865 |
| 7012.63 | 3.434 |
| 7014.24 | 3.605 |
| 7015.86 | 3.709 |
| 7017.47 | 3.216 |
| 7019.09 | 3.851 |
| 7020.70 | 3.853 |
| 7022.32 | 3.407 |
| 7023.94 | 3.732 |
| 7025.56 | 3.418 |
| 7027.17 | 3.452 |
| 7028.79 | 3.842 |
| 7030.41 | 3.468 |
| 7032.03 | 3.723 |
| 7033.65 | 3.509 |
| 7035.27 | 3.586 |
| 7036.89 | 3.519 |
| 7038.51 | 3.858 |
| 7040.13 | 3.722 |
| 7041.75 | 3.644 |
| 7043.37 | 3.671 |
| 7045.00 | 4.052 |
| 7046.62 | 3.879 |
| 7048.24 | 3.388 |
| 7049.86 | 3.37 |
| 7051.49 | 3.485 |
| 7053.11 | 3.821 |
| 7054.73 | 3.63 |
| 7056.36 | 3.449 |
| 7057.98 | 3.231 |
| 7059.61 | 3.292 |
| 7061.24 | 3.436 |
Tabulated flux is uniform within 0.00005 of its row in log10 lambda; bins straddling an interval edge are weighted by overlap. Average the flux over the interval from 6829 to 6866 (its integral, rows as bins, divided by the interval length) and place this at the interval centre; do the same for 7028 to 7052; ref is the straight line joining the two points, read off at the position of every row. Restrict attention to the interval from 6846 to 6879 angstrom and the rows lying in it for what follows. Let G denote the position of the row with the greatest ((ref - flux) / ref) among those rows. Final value 6853.00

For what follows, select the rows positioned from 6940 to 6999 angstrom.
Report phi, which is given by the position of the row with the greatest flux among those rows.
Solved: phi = 6994.89 angstrom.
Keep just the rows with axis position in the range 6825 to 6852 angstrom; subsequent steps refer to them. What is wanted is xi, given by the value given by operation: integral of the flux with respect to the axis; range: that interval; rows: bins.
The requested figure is 103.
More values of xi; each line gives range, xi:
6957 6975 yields 66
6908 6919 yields 39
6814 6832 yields 71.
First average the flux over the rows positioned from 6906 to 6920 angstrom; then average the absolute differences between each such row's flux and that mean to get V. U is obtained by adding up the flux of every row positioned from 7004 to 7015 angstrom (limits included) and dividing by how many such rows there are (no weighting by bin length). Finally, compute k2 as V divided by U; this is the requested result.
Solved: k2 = 0.029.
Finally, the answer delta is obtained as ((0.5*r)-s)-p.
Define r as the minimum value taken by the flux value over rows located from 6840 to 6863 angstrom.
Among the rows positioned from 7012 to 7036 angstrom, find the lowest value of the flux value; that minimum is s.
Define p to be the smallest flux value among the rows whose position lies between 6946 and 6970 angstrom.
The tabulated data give -4.99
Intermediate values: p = 3.25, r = 2.959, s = 3.216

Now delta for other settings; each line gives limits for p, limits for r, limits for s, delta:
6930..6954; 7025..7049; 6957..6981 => -4.95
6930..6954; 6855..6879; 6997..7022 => -4.73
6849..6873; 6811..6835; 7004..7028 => -4.60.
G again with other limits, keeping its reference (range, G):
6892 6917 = 6898.91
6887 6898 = 6897.33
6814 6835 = 6821.51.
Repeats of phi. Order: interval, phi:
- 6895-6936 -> 6903.68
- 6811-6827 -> 6824.66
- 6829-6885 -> 6846.69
